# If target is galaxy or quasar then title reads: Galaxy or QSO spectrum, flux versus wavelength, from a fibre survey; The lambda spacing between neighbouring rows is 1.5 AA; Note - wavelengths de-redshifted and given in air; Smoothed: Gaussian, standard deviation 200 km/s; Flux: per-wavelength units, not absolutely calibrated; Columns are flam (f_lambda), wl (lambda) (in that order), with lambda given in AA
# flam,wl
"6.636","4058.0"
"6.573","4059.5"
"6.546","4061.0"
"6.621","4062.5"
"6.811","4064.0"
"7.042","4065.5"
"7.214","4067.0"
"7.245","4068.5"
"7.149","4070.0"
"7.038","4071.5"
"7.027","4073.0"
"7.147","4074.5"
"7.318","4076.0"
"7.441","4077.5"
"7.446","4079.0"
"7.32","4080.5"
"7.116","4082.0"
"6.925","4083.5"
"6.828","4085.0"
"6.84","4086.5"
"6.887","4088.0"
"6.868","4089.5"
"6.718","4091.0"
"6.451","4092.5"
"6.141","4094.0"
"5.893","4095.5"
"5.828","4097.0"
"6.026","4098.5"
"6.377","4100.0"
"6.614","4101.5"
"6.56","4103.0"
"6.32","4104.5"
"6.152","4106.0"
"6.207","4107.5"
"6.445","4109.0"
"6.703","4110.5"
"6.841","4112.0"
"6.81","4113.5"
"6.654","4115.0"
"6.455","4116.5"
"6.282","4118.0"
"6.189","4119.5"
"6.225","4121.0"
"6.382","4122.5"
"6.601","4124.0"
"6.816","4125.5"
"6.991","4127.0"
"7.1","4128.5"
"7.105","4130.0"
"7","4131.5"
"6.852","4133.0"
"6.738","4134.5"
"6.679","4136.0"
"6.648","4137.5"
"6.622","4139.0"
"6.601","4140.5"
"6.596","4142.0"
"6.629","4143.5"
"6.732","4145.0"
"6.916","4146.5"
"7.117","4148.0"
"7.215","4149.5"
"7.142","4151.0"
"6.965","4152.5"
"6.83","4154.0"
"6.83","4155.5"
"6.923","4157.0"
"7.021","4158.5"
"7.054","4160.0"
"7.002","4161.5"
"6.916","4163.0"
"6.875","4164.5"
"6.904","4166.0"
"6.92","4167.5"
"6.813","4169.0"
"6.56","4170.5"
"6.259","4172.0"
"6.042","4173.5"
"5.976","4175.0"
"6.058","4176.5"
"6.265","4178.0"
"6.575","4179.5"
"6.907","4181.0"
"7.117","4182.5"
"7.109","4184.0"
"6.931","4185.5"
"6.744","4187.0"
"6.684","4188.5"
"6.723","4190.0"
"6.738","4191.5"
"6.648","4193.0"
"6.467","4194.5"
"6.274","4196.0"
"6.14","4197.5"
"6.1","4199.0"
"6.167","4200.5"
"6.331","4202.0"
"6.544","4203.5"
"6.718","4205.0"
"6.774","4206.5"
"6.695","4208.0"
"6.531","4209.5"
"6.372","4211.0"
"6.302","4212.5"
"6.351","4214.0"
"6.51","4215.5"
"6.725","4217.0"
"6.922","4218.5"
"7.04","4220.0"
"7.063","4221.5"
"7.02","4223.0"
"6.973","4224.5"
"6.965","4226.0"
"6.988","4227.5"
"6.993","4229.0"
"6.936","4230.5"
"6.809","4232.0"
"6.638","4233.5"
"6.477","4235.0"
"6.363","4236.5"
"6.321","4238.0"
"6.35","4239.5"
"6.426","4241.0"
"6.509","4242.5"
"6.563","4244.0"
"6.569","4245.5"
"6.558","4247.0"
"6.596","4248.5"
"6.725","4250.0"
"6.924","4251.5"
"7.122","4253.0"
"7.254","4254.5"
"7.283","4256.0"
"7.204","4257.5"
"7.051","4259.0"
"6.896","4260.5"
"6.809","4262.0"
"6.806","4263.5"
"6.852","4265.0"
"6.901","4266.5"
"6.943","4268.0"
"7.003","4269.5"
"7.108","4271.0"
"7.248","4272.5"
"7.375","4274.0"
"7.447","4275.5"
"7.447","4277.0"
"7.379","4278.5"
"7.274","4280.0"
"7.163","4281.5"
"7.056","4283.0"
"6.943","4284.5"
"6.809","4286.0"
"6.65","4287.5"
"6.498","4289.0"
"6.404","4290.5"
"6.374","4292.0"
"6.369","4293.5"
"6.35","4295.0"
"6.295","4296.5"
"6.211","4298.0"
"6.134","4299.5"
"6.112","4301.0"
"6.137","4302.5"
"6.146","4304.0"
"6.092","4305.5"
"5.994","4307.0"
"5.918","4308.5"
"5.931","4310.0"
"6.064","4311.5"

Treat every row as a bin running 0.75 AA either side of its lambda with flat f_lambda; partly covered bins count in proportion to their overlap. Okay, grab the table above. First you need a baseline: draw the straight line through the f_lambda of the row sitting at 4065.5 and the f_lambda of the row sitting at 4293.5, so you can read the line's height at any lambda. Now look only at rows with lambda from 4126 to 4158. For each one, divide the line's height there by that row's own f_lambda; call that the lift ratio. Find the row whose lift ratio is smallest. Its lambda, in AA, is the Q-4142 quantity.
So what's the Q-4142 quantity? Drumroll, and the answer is 4149.5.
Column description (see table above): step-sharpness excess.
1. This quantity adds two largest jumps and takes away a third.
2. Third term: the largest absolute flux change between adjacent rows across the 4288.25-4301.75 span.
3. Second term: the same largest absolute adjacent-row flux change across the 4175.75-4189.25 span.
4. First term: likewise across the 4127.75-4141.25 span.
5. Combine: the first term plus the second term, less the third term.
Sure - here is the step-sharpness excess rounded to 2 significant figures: 0.39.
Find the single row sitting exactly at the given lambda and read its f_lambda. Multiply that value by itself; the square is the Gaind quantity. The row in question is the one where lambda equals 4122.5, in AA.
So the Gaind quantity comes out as 41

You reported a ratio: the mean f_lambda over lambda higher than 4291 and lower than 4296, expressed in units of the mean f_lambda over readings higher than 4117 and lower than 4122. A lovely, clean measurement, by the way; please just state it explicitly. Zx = 1.02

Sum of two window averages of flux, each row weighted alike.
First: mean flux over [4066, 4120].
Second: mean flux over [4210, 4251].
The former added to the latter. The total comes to 13.4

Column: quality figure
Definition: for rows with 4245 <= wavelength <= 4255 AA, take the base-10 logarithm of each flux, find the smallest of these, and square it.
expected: 0.67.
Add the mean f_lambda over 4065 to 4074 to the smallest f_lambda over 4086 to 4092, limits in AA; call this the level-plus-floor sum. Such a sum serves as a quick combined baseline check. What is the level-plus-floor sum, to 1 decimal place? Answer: 13.8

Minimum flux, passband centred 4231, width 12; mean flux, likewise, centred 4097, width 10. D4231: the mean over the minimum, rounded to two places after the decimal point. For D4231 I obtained 0.97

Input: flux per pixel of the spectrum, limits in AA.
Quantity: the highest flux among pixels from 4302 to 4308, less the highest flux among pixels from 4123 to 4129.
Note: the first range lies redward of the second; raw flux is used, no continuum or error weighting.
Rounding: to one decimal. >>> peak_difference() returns -1.0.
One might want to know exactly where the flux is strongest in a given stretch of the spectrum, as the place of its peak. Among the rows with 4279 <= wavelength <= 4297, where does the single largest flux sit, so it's 4280.0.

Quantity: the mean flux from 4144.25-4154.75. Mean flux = 7.0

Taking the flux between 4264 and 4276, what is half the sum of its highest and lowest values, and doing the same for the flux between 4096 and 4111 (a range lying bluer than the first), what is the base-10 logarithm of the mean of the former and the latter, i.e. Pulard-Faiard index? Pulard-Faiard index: 0.827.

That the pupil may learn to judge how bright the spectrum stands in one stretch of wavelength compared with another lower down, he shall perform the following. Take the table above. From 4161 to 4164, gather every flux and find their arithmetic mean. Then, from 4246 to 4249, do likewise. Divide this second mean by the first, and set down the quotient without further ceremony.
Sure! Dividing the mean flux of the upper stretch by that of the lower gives 0.95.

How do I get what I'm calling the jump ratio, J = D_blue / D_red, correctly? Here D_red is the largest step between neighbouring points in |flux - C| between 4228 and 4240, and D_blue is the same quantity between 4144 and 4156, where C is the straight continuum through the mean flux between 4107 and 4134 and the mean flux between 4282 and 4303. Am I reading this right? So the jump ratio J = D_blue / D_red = 1.2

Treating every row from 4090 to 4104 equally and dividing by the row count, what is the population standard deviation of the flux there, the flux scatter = 0.31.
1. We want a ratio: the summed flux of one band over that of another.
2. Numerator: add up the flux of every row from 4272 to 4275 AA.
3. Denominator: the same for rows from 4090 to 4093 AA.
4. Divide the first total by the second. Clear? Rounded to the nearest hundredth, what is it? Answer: 1.11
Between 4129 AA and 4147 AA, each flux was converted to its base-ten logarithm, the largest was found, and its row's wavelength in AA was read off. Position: 4130.0 AA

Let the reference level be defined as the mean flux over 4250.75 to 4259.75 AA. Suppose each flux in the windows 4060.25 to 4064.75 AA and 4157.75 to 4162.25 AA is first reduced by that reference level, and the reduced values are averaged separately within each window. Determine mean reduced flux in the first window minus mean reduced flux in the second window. -0.4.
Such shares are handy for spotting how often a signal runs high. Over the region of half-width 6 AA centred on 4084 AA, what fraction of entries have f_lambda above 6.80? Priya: 1.0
